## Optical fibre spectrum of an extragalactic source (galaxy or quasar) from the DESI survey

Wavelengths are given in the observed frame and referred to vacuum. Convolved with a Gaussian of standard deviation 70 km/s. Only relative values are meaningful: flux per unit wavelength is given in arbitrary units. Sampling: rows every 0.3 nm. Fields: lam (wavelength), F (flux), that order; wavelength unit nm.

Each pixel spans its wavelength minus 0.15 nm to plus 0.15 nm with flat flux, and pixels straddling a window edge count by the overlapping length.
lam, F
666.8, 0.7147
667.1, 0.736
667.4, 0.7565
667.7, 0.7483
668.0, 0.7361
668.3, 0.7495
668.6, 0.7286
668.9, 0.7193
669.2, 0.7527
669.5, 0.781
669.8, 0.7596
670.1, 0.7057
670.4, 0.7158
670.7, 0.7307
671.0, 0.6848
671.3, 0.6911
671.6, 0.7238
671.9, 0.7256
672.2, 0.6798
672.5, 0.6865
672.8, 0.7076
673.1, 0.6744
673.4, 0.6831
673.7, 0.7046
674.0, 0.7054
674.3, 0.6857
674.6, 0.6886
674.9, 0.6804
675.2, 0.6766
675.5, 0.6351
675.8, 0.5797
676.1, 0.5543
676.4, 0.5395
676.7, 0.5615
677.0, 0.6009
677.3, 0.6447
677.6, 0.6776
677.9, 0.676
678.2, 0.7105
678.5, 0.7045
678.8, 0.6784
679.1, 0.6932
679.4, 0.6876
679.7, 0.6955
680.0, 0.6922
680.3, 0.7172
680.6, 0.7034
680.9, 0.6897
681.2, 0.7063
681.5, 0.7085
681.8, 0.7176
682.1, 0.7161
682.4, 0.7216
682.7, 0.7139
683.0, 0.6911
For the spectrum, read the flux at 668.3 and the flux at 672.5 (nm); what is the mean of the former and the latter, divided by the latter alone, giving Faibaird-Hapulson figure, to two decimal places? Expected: 1.05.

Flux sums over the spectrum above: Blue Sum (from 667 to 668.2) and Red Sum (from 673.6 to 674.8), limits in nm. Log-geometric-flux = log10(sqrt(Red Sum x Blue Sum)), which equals 0.459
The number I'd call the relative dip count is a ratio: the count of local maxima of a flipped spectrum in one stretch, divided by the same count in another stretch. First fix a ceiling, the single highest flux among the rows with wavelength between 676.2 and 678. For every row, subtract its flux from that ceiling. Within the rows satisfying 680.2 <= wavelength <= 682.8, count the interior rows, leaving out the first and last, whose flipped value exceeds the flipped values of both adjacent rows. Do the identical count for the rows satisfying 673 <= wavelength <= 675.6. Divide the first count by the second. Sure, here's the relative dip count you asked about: 2.0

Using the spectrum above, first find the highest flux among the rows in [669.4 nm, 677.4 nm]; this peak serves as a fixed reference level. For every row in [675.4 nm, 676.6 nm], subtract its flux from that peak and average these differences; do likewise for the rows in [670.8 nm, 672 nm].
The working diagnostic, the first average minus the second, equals 0.13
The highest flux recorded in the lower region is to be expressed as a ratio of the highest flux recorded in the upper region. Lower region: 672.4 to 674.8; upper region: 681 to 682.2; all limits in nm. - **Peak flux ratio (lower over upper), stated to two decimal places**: 0.99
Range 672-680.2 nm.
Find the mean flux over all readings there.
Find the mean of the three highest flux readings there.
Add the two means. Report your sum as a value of 1.37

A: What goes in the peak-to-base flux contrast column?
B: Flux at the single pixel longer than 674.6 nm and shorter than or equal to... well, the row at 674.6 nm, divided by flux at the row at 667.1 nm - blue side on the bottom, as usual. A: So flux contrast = 0.94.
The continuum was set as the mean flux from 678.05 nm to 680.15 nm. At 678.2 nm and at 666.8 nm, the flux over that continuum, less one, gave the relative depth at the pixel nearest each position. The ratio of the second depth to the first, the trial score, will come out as 1.3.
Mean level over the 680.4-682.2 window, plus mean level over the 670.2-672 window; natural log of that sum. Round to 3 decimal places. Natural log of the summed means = 0.350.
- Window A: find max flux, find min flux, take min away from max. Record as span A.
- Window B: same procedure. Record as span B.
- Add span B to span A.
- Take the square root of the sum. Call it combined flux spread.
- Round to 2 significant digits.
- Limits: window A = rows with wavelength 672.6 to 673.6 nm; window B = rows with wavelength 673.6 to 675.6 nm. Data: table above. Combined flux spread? 0.32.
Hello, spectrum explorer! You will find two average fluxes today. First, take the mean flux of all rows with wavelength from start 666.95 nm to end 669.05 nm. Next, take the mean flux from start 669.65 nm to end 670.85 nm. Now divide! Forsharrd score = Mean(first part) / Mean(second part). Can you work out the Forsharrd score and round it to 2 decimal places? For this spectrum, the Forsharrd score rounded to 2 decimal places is 1.02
